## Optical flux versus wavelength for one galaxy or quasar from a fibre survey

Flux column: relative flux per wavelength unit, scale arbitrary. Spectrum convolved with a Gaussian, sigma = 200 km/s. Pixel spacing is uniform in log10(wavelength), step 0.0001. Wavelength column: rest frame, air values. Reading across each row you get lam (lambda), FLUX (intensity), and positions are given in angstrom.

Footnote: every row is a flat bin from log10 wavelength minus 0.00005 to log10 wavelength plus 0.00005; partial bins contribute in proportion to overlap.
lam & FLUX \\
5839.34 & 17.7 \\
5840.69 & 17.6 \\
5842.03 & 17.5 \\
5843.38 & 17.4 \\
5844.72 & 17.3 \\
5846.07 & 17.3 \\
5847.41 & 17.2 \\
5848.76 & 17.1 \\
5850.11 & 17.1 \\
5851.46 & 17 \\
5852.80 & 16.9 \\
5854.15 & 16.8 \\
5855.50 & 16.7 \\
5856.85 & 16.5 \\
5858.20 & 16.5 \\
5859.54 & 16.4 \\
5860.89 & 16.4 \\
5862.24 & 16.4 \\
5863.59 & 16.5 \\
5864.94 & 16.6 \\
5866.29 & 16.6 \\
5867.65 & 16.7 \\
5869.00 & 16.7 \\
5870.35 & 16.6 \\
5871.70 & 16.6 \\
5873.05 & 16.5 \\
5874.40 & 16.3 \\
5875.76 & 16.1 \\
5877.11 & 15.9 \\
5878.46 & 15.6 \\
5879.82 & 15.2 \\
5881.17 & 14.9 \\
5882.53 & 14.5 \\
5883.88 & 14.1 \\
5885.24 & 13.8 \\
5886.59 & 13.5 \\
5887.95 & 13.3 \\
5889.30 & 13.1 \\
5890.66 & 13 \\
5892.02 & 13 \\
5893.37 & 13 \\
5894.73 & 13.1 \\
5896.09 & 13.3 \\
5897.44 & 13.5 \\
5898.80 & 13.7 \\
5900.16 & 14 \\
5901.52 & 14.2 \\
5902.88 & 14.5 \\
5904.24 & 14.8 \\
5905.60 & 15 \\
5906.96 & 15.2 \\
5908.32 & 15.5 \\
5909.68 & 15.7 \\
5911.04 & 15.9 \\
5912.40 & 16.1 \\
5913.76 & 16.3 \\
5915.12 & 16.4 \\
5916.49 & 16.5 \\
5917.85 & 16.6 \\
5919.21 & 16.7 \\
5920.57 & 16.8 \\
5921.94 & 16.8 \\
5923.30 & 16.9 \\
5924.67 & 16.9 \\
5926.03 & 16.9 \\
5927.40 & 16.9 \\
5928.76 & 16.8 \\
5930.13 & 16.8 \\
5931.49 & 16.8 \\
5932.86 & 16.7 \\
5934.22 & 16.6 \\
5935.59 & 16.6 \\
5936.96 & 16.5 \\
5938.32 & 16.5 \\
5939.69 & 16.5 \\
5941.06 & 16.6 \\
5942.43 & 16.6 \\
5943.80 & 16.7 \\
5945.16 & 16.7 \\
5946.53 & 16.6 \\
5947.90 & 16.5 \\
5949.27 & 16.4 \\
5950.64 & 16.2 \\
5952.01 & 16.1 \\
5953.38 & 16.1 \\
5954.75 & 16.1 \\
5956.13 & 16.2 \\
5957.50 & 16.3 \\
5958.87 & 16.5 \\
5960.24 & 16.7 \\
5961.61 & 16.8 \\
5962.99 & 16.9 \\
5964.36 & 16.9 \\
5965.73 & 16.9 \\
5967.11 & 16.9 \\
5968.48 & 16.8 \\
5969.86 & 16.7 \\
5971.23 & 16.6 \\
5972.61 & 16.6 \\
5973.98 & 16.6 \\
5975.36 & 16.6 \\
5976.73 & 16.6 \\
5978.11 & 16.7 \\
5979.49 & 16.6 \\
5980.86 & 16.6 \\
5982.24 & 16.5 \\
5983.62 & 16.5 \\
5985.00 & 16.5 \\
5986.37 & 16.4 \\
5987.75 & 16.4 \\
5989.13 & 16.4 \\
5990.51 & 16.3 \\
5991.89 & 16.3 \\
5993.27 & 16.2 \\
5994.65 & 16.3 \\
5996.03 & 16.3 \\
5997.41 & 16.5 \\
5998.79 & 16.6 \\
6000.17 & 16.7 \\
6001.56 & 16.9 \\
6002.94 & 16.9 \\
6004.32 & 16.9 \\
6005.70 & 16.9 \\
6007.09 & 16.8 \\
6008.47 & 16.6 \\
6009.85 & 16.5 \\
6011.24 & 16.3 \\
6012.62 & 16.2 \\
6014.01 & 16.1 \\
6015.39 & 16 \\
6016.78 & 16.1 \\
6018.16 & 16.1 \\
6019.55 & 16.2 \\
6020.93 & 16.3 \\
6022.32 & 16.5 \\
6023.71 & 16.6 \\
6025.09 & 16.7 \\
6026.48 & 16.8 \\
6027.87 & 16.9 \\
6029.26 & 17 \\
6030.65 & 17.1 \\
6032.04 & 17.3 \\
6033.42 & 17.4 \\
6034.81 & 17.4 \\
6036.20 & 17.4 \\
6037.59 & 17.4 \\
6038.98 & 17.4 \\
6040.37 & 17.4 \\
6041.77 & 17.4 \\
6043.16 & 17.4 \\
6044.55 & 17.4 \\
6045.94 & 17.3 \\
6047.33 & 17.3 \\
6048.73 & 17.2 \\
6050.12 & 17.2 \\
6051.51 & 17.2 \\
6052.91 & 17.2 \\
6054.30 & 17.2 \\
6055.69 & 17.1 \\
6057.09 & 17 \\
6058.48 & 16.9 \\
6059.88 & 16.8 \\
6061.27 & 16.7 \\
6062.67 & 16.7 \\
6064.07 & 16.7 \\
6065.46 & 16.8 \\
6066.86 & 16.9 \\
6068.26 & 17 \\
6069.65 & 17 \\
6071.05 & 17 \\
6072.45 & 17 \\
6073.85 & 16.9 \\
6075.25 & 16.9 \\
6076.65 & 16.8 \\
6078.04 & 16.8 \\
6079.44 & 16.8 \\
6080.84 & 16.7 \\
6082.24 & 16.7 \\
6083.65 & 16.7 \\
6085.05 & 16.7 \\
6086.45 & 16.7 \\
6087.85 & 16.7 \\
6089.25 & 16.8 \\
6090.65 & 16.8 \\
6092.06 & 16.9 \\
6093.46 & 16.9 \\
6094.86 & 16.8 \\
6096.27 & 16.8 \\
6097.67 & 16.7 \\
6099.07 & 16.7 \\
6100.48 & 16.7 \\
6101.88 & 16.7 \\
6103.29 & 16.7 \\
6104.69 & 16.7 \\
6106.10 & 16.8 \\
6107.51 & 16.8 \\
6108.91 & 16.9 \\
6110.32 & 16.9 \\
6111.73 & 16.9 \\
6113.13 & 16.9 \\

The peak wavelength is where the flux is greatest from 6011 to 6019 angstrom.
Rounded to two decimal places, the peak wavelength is 6011.24 angstrom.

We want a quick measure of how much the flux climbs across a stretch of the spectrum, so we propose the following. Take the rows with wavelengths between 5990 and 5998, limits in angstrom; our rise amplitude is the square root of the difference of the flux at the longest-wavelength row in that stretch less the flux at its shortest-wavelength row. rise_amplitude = 0.45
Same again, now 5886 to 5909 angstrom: 1.41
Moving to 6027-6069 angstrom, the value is 0.32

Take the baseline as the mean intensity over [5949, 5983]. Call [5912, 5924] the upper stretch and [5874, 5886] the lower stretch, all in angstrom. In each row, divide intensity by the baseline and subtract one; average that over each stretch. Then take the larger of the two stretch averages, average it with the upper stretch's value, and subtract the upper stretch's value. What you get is 0.0000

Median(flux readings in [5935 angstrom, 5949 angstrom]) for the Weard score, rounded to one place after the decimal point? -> 16.6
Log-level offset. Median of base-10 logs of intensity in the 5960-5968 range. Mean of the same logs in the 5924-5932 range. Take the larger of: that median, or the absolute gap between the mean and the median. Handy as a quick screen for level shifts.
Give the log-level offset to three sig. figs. 1.23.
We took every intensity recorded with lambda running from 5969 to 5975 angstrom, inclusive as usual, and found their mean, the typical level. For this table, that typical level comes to 16.62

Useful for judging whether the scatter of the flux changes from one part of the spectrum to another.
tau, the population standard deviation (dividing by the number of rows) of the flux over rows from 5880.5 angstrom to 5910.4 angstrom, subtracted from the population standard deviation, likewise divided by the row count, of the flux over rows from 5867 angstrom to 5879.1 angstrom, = -0.5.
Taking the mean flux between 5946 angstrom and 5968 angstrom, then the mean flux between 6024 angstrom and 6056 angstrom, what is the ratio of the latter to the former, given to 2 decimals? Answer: 1.04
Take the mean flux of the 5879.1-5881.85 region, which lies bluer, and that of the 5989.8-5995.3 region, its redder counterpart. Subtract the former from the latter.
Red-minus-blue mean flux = 1.2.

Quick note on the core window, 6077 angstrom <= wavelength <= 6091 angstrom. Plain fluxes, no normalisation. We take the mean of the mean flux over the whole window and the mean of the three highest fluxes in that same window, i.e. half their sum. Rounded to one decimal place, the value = 16.8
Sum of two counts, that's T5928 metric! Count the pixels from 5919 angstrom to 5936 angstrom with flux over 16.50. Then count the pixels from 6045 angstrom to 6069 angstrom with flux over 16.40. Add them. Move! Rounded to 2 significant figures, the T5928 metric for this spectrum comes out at 30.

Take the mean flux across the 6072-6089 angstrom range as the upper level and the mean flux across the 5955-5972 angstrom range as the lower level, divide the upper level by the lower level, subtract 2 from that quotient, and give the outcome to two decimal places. -0.99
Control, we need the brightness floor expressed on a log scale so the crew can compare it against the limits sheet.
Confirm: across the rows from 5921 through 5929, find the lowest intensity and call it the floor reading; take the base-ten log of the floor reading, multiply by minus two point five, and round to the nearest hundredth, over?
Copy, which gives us -3.06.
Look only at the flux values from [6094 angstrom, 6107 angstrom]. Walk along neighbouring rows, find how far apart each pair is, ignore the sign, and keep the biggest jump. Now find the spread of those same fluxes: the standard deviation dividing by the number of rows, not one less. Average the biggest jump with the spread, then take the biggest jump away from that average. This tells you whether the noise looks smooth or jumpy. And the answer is -0.026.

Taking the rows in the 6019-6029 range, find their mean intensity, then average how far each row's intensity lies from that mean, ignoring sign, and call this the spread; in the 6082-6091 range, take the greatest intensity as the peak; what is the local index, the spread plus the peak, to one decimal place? 17.0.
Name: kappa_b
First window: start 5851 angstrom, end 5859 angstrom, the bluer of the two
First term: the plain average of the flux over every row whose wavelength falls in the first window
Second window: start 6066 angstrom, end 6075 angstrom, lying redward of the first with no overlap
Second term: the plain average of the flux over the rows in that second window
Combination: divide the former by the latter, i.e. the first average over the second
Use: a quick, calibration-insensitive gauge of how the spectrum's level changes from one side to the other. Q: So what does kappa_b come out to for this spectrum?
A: 0.99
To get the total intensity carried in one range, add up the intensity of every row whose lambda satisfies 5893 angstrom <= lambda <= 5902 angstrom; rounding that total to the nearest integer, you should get 95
